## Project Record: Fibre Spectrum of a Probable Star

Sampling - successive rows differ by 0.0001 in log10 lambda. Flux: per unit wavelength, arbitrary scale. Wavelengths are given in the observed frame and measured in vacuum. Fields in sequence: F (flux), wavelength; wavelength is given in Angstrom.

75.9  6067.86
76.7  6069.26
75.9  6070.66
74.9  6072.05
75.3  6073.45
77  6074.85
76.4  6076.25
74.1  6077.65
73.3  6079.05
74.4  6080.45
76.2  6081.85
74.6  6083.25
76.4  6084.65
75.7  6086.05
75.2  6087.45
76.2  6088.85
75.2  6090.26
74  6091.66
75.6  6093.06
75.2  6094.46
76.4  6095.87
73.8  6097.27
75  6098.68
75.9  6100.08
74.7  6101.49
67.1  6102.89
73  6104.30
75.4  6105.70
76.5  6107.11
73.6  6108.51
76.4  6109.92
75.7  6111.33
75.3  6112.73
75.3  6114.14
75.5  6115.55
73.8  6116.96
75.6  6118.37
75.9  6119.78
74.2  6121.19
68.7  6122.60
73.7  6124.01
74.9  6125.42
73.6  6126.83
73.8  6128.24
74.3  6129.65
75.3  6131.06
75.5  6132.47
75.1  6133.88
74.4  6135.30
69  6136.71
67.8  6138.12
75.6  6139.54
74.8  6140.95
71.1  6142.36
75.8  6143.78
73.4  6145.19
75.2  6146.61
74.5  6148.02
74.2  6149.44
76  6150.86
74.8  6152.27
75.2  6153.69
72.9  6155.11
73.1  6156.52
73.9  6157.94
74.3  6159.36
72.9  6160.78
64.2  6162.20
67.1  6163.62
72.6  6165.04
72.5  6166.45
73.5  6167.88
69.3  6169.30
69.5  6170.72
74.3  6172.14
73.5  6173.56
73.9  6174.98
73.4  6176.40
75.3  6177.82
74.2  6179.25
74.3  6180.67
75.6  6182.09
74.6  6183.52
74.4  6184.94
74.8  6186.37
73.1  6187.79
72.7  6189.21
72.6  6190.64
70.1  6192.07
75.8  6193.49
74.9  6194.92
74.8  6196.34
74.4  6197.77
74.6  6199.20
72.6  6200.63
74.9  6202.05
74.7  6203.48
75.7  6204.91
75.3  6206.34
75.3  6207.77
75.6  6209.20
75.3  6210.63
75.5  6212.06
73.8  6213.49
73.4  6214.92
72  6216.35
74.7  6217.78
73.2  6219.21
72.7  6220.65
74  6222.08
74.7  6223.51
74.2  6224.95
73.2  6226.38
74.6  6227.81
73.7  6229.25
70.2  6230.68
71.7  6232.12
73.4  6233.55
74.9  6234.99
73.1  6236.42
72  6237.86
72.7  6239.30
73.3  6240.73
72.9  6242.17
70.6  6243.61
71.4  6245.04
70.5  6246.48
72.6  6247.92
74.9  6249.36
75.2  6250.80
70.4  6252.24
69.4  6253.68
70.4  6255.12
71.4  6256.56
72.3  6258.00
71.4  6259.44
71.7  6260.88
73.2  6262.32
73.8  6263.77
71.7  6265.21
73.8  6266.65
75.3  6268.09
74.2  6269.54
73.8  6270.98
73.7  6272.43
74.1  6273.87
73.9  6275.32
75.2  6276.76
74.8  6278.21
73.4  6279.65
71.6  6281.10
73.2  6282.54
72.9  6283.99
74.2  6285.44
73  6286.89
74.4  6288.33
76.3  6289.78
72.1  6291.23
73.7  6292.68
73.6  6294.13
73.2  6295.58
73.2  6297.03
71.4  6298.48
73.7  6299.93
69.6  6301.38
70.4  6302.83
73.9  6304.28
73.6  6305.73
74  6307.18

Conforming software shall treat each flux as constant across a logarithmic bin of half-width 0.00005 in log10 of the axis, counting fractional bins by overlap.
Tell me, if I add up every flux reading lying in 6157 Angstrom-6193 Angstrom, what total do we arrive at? 1817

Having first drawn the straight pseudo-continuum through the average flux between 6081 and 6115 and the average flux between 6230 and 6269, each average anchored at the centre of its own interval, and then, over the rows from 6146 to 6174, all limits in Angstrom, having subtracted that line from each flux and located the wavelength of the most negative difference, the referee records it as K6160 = 6162.20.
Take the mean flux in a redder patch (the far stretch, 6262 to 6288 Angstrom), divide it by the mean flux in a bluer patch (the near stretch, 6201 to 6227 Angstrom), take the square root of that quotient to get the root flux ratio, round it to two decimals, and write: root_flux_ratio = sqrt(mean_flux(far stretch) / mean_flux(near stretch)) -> 1.00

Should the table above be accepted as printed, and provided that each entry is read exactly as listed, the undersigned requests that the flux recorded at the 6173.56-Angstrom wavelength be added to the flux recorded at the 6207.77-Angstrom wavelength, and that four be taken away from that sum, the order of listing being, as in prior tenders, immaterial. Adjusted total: 145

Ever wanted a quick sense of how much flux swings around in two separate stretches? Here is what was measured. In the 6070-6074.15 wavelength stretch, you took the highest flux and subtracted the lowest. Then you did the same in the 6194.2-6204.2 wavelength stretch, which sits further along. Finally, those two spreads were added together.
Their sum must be 3.3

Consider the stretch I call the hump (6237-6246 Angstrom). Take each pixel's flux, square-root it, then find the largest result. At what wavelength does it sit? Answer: 6240.73 Angstrom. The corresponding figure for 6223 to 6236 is 6234.99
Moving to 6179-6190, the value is 6182.09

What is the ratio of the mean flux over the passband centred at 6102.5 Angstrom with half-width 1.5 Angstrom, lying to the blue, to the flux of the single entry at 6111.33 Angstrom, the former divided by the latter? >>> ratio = 0.94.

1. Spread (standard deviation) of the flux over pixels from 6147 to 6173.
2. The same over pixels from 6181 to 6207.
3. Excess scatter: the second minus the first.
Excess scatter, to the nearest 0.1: -1.6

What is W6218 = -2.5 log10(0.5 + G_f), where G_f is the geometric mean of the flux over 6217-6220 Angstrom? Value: -4.68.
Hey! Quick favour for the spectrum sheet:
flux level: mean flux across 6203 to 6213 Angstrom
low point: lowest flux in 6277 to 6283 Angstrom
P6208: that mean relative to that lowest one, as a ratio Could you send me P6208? 1.05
